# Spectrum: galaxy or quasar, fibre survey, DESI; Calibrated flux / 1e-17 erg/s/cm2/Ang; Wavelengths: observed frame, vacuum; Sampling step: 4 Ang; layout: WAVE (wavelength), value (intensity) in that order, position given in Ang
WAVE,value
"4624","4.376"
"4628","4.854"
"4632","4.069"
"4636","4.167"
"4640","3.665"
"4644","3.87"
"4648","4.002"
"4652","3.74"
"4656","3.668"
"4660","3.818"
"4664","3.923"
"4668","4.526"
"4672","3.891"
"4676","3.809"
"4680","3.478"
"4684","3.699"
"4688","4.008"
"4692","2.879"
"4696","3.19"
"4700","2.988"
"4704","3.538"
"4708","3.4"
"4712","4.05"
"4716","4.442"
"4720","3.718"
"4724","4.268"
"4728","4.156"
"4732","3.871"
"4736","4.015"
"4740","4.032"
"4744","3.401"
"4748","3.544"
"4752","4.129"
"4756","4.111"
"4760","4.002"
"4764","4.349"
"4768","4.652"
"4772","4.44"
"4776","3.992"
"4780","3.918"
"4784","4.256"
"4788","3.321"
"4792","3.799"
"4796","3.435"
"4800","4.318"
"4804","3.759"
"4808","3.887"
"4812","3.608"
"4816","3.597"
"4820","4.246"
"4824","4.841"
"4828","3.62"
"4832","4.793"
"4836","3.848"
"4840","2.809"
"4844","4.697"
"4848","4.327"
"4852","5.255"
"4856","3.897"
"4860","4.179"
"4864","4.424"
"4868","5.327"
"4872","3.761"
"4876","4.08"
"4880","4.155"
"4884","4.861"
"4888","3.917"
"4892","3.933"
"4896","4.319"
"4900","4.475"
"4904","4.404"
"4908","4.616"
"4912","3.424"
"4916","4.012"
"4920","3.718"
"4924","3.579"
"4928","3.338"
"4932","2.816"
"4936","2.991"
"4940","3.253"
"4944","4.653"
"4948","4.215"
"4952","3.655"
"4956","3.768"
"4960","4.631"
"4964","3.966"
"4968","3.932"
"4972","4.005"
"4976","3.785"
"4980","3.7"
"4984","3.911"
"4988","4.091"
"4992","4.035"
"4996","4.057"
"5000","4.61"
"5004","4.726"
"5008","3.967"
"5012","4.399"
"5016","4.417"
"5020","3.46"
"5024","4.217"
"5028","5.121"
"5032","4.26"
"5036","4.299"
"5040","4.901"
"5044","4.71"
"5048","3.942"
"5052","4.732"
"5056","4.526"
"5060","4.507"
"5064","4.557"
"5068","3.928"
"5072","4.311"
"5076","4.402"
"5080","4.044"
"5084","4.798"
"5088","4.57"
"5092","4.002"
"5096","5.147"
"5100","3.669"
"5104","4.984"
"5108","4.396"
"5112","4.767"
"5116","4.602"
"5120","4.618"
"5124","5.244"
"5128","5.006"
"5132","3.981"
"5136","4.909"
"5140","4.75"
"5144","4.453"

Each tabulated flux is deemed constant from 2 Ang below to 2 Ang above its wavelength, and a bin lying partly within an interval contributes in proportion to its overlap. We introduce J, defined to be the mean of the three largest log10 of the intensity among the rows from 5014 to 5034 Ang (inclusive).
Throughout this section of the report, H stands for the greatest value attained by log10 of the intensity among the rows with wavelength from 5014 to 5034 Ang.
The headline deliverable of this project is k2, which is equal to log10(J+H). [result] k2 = 0.14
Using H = 0.71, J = 0.66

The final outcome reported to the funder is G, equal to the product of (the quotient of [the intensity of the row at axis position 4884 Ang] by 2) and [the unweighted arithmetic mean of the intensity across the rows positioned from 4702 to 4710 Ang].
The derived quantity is 8.4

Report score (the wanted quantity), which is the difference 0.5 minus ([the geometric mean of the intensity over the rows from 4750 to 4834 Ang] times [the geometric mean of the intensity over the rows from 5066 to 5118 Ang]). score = -17.3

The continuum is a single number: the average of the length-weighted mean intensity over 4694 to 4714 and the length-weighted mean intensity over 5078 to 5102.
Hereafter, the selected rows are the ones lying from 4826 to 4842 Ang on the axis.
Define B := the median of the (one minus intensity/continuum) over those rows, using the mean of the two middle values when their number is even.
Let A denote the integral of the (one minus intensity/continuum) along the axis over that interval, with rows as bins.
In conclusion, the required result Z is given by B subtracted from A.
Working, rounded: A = 1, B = 0.04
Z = 0.5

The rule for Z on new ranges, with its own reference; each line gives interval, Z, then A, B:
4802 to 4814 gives 0.4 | 0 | 0.04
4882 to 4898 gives -1.4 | -1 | -0.06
